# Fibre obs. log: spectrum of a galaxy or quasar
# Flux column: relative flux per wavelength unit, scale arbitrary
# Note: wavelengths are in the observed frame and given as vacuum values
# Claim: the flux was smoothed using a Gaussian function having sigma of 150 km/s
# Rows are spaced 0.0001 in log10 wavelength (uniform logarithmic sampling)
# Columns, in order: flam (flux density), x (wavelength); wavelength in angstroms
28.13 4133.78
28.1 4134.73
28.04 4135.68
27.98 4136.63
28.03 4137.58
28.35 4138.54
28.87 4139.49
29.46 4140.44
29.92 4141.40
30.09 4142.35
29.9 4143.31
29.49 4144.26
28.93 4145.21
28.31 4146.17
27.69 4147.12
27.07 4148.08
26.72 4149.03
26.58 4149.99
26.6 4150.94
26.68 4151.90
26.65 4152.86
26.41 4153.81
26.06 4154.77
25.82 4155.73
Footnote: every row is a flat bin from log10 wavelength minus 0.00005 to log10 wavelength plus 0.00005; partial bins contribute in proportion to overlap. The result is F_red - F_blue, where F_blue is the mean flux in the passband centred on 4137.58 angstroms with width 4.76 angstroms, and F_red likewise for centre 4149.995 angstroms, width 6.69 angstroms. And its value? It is -1.4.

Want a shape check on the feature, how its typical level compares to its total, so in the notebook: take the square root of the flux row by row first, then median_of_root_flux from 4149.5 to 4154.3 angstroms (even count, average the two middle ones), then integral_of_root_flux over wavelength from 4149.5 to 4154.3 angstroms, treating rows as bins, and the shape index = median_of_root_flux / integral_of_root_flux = 0.209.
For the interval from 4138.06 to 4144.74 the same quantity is 0.150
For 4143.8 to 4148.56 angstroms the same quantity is 0.210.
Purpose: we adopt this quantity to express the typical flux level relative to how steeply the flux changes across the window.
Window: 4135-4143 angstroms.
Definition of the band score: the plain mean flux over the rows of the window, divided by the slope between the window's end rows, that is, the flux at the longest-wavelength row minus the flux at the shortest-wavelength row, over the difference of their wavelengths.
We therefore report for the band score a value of 94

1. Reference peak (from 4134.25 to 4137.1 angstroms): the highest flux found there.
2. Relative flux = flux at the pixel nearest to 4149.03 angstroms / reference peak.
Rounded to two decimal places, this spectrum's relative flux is 0.95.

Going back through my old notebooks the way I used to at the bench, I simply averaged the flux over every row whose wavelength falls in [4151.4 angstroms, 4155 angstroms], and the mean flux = 26.4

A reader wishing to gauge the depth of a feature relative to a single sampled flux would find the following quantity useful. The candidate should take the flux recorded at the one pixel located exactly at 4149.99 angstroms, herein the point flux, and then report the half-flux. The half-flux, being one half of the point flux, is 13.3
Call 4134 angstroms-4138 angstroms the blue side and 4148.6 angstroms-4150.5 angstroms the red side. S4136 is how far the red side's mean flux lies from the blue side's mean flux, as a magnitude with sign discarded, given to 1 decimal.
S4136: 1.4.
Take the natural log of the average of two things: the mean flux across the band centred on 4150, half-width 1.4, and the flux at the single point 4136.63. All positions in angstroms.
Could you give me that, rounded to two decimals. 3.31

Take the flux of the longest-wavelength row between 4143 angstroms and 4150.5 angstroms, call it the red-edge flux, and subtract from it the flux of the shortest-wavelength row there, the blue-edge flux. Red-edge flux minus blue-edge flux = -3.3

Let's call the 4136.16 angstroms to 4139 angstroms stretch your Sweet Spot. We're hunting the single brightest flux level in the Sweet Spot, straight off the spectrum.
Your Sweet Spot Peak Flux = 28.35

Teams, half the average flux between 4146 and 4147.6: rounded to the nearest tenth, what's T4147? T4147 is 14.0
